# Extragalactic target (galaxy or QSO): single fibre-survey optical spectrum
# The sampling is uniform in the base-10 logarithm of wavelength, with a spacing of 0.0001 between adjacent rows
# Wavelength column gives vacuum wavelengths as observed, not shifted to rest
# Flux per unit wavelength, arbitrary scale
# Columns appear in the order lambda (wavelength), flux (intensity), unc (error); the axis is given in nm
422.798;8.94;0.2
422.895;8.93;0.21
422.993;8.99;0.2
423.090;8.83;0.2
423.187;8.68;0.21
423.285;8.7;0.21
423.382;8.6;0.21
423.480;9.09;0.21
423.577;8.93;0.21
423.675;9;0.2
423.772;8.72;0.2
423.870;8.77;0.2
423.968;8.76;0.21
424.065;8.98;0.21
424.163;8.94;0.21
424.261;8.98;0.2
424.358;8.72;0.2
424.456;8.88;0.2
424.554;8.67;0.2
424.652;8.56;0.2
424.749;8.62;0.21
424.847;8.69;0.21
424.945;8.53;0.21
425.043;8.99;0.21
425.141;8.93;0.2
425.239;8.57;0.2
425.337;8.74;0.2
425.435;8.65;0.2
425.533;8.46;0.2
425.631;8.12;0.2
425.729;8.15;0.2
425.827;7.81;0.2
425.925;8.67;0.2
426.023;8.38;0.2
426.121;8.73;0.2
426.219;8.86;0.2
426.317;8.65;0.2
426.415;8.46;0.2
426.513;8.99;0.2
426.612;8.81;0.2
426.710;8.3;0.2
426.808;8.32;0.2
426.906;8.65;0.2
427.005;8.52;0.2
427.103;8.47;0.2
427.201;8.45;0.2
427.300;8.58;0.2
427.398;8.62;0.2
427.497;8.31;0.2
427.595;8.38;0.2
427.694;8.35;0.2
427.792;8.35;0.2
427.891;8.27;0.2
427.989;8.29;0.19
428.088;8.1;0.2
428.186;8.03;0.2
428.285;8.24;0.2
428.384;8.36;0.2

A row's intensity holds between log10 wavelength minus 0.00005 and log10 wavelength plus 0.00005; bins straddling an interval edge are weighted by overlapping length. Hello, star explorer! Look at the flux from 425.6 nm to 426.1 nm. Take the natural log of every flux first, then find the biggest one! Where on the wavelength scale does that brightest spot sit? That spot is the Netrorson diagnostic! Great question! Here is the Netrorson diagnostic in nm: 425.925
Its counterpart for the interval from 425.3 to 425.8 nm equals 425.337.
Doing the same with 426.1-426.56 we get 426.513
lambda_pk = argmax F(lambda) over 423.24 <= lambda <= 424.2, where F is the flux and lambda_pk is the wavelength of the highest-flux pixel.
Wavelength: 423.480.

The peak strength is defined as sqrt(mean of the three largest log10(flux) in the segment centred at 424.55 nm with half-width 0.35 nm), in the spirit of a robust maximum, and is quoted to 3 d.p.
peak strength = 0.973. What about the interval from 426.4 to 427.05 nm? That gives 0.972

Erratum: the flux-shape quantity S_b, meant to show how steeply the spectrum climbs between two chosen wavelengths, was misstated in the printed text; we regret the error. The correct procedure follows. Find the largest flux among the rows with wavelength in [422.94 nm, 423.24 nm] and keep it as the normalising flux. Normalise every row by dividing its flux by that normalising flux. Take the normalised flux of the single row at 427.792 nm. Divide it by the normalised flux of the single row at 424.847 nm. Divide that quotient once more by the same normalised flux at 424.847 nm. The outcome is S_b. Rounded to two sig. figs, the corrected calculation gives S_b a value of 0.99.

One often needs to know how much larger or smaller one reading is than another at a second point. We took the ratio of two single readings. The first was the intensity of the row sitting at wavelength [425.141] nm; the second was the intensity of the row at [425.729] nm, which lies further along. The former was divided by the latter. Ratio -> 1.10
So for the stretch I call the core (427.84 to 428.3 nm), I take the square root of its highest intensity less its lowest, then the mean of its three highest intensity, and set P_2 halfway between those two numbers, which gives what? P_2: 4.39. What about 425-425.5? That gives 4.77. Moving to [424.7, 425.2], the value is 4.77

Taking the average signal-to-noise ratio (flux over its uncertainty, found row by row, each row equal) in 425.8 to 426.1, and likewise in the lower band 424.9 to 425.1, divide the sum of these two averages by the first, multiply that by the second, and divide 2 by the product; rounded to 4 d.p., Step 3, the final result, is 0.0239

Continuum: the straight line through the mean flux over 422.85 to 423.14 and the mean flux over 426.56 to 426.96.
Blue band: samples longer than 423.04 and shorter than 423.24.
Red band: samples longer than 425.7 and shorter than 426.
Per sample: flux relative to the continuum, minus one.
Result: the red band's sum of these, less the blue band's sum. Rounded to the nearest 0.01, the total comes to -0.11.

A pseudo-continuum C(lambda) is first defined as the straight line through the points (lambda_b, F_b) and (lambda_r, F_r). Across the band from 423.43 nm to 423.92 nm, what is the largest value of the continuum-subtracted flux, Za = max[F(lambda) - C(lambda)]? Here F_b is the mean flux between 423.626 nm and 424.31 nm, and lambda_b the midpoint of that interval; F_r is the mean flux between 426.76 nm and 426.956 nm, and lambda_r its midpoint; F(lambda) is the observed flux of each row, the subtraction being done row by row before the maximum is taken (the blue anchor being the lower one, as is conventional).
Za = 0.14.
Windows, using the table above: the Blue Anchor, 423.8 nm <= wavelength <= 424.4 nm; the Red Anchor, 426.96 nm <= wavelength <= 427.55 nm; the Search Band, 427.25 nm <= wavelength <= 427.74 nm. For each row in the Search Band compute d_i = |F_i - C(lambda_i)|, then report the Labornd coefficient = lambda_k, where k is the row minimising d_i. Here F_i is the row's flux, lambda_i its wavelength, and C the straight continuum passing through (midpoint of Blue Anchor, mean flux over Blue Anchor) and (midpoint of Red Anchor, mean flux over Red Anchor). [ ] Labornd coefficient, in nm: 427.595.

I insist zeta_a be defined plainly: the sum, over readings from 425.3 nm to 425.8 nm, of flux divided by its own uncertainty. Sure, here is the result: 211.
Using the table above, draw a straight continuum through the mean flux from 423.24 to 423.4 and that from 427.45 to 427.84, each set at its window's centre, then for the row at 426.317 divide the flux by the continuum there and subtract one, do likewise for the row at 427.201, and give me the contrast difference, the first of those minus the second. 0.016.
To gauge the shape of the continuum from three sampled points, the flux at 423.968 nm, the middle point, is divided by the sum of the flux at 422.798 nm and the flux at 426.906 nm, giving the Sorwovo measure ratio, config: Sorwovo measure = 0.498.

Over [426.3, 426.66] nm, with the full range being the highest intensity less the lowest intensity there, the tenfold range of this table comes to 5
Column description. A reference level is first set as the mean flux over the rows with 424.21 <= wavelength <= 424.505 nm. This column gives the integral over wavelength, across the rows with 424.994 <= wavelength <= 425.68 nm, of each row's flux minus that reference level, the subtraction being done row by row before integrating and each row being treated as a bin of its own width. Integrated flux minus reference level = -0.15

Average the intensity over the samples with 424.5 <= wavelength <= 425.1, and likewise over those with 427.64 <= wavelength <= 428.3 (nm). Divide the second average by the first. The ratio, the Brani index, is 0.95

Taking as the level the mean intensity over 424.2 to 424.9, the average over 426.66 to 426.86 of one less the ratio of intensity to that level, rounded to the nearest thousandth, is 0.048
